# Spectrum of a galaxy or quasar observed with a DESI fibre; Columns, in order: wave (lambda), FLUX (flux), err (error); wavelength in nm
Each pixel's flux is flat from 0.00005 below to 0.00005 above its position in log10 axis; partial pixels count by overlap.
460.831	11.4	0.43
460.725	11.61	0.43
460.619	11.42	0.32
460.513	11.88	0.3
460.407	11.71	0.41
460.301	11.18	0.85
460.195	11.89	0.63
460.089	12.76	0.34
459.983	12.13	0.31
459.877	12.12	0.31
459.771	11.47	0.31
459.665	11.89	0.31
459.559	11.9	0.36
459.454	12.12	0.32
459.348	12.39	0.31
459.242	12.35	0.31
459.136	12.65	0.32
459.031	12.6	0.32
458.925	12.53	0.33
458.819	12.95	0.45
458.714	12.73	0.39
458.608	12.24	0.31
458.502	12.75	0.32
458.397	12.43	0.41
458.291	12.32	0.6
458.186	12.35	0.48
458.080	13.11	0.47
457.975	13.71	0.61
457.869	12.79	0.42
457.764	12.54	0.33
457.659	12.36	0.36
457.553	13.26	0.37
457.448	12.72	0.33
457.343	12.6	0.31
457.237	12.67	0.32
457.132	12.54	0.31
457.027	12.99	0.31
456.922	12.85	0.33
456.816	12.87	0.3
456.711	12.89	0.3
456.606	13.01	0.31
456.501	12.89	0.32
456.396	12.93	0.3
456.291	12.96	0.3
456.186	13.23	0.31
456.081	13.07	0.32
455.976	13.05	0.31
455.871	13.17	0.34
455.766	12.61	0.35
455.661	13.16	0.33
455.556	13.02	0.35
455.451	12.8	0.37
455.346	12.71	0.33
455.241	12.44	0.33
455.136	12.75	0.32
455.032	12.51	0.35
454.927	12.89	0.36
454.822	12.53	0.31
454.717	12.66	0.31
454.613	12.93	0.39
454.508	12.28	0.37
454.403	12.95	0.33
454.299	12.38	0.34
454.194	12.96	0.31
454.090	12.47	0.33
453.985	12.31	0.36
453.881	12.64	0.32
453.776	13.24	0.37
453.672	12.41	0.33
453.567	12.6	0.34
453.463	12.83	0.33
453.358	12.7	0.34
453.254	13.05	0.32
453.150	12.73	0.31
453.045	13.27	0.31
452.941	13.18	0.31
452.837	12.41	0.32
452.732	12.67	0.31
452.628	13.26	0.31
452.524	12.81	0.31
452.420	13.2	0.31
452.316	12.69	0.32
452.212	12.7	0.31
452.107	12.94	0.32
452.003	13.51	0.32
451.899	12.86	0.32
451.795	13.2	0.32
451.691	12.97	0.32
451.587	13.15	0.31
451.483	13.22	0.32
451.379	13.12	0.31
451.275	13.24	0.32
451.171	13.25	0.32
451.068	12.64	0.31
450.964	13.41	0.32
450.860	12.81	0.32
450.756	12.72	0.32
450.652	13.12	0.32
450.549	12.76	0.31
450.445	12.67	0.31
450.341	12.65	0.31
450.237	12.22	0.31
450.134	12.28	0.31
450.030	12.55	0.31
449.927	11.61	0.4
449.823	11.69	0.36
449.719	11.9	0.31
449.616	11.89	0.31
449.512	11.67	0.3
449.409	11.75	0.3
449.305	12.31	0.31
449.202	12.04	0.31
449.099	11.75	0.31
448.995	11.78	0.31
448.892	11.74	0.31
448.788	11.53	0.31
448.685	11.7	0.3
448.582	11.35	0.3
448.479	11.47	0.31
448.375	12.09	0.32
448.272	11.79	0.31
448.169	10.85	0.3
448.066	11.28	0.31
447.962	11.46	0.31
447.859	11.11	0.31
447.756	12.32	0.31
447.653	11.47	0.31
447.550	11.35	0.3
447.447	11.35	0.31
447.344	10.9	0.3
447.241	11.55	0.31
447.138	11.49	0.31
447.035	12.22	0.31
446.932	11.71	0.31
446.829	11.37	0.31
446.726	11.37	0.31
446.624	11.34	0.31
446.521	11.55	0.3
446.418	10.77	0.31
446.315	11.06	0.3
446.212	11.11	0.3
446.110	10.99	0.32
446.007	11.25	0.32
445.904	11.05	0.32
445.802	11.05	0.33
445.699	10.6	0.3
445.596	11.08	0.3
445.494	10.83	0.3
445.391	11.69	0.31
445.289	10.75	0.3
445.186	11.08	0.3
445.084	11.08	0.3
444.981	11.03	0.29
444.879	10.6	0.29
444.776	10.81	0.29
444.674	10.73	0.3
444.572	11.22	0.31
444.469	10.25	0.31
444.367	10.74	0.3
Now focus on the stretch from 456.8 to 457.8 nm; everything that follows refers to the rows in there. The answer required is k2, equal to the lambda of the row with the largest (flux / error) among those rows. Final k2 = 456.816 nm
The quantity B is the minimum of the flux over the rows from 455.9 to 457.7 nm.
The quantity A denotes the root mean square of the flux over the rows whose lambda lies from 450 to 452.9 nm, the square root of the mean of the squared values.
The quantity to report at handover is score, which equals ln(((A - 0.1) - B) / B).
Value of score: -3.3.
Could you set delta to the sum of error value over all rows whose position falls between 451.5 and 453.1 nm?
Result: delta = 4.72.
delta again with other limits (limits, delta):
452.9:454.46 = 4.95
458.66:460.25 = 5.32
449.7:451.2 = 4.84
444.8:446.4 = 4.58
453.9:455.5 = 5.11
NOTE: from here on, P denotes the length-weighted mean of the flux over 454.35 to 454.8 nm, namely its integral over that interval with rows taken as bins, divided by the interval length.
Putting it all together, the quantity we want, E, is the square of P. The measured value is 161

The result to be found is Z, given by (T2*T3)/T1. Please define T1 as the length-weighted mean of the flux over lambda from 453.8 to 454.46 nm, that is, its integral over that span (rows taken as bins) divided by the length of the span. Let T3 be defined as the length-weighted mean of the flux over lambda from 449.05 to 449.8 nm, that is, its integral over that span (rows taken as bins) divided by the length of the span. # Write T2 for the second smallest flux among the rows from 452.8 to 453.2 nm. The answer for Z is 12.0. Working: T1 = 12.64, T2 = 12.73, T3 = 11.9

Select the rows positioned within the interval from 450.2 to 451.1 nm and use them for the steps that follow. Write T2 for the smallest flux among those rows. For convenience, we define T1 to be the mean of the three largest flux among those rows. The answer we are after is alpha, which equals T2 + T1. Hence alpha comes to 25.3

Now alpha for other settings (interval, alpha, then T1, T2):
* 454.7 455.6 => 25.3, 12.9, 12.44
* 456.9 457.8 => 25.4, 13.0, 12.36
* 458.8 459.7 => 24.6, 12.7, 11.89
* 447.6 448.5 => 22.9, 12.1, 10.85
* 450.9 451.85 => 25.9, 13.3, 12.64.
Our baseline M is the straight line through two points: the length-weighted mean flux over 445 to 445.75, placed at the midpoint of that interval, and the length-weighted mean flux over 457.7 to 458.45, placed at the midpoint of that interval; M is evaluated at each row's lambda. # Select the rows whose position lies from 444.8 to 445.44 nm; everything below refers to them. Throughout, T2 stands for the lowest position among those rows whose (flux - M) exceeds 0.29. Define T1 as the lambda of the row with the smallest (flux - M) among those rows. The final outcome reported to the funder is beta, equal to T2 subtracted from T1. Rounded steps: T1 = 444.879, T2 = 445.391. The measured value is -0.51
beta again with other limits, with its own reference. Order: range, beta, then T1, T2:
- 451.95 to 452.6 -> 0.31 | 452.316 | 452.003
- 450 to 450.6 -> 0.21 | 450.237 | 450.030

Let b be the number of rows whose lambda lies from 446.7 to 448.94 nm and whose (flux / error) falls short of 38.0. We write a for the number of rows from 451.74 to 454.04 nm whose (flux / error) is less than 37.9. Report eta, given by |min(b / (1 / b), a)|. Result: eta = 5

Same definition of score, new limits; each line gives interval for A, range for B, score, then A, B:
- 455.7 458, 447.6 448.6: -1.7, 12.9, 10.85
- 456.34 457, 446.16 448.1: -1.7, 12.9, 10.77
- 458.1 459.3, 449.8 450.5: -2.6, 12.5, 11.61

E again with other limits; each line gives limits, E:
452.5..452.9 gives 164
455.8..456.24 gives 172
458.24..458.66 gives 154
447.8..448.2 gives 125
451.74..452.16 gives 172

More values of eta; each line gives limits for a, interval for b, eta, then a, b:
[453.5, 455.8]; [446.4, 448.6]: 14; 14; 18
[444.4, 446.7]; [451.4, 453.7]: 9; 20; 3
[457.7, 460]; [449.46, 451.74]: 4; 11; 2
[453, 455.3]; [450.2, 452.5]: 0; 12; 0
